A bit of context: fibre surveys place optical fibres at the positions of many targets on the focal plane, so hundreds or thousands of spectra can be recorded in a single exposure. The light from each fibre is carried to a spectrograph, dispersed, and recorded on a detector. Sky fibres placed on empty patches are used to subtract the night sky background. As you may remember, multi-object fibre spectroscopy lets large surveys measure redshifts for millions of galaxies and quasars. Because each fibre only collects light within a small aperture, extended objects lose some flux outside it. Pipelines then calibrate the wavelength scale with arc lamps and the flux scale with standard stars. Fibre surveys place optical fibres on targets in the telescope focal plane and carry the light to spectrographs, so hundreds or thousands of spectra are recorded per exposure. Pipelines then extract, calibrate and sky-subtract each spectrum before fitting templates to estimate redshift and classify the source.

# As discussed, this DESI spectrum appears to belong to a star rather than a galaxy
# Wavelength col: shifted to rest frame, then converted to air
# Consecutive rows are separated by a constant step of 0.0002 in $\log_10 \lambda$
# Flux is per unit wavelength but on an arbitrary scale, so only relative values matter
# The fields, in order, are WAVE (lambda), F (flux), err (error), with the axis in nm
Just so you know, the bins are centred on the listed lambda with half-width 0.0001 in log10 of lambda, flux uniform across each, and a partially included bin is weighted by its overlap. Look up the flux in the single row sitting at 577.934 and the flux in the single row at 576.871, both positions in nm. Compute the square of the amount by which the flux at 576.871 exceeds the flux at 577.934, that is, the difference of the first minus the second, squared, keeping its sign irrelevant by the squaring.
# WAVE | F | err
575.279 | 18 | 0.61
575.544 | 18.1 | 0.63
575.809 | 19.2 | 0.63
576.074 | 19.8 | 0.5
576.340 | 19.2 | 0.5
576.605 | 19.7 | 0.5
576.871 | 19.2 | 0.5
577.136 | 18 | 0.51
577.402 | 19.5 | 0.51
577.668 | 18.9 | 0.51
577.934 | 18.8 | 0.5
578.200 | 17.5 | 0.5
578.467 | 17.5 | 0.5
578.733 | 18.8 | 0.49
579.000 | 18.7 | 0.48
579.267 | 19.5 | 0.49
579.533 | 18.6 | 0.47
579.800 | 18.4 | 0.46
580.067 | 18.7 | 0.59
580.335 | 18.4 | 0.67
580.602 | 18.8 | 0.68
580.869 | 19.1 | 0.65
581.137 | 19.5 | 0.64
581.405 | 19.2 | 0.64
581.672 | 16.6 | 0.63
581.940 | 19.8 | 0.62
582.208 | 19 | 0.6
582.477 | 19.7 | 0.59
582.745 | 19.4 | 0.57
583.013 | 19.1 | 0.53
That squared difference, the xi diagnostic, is 0.16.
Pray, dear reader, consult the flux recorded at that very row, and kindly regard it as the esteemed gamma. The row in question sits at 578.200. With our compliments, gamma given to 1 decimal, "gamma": 17.5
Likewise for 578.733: 18.8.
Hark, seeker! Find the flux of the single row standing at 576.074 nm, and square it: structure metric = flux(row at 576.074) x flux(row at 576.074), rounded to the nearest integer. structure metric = 392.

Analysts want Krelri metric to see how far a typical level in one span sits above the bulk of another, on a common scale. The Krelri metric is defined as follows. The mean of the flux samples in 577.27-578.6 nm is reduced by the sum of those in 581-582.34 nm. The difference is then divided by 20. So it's -3.78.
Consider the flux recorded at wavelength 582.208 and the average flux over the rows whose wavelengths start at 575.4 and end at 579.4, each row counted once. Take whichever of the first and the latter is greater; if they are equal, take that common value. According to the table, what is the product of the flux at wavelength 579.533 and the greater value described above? 353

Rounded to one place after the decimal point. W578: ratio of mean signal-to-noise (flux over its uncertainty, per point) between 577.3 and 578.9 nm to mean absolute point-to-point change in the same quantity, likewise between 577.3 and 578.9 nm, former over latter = 24.0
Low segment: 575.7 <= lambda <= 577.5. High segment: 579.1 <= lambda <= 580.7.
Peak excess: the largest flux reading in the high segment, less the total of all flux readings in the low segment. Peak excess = -115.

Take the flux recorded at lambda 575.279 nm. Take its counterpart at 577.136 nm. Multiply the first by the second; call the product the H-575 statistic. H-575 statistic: 324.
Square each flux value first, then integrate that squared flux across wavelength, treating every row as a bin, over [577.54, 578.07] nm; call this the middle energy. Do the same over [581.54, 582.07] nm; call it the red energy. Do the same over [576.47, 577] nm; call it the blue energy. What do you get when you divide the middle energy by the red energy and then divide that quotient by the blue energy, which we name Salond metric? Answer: 0.0053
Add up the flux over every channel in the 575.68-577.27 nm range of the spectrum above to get 115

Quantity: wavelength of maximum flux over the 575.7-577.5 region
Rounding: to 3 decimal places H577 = 576.074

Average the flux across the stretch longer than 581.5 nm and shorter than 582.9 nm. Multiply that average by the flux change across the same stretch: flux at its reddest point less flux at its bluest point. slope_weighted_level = 53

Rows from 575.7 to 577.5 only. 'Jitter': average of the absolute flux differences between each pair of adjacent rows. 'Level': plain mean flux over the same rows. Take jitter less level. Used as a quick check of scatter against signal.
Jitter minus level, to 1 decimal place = -18.4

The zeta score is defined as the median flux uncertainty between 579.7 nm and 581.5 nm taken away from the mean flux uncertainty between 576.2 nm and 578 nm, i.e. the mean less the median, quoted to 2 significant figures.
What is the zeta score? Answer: -0.14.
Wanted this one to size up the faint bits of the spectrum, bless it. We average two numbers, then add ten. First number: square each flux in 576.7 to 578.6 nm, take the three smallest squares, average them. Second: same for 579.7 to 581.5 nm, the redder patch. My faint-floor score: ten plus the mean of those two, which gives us 337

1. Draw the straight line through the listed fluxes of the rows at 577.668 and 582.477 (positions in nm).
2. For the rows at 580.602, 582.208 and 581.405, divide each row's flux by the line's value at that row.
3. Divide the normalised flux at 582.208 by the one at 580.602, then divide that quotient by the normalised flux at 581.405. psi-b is 1.01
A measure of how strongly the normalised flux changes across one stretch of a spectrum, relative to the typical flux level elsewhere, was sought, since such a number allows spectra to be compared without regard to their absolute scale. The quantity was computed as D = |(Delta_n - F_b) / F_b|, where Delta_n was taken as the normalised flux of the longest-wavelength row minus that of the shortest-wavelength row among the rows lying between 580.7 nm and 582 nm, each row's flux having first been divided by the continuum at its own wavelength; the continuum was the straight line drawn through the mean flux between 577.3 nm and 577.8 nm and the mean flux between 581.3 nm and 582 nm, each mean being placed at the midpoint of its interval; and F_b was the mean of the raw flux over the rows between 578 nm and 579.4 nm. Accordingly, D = 1.00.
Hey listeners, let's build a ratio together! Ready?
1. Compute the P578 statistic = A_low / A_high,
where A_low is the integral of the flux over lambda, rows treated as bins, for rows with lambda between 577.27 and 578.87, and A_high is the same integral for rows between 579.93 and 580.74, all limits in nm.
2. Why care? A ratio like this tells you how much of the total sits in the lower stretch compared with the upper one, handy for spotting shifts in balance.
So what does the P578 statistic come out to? 2.0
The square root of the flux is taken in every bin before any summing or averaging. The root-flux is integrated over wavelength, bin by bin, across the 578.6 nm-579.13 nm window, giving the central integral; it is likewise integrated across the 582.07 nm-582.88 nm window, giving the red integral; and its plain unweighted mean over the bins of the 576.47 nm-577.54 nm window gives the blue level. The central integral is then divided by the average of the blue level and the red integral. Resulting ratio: 0.6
